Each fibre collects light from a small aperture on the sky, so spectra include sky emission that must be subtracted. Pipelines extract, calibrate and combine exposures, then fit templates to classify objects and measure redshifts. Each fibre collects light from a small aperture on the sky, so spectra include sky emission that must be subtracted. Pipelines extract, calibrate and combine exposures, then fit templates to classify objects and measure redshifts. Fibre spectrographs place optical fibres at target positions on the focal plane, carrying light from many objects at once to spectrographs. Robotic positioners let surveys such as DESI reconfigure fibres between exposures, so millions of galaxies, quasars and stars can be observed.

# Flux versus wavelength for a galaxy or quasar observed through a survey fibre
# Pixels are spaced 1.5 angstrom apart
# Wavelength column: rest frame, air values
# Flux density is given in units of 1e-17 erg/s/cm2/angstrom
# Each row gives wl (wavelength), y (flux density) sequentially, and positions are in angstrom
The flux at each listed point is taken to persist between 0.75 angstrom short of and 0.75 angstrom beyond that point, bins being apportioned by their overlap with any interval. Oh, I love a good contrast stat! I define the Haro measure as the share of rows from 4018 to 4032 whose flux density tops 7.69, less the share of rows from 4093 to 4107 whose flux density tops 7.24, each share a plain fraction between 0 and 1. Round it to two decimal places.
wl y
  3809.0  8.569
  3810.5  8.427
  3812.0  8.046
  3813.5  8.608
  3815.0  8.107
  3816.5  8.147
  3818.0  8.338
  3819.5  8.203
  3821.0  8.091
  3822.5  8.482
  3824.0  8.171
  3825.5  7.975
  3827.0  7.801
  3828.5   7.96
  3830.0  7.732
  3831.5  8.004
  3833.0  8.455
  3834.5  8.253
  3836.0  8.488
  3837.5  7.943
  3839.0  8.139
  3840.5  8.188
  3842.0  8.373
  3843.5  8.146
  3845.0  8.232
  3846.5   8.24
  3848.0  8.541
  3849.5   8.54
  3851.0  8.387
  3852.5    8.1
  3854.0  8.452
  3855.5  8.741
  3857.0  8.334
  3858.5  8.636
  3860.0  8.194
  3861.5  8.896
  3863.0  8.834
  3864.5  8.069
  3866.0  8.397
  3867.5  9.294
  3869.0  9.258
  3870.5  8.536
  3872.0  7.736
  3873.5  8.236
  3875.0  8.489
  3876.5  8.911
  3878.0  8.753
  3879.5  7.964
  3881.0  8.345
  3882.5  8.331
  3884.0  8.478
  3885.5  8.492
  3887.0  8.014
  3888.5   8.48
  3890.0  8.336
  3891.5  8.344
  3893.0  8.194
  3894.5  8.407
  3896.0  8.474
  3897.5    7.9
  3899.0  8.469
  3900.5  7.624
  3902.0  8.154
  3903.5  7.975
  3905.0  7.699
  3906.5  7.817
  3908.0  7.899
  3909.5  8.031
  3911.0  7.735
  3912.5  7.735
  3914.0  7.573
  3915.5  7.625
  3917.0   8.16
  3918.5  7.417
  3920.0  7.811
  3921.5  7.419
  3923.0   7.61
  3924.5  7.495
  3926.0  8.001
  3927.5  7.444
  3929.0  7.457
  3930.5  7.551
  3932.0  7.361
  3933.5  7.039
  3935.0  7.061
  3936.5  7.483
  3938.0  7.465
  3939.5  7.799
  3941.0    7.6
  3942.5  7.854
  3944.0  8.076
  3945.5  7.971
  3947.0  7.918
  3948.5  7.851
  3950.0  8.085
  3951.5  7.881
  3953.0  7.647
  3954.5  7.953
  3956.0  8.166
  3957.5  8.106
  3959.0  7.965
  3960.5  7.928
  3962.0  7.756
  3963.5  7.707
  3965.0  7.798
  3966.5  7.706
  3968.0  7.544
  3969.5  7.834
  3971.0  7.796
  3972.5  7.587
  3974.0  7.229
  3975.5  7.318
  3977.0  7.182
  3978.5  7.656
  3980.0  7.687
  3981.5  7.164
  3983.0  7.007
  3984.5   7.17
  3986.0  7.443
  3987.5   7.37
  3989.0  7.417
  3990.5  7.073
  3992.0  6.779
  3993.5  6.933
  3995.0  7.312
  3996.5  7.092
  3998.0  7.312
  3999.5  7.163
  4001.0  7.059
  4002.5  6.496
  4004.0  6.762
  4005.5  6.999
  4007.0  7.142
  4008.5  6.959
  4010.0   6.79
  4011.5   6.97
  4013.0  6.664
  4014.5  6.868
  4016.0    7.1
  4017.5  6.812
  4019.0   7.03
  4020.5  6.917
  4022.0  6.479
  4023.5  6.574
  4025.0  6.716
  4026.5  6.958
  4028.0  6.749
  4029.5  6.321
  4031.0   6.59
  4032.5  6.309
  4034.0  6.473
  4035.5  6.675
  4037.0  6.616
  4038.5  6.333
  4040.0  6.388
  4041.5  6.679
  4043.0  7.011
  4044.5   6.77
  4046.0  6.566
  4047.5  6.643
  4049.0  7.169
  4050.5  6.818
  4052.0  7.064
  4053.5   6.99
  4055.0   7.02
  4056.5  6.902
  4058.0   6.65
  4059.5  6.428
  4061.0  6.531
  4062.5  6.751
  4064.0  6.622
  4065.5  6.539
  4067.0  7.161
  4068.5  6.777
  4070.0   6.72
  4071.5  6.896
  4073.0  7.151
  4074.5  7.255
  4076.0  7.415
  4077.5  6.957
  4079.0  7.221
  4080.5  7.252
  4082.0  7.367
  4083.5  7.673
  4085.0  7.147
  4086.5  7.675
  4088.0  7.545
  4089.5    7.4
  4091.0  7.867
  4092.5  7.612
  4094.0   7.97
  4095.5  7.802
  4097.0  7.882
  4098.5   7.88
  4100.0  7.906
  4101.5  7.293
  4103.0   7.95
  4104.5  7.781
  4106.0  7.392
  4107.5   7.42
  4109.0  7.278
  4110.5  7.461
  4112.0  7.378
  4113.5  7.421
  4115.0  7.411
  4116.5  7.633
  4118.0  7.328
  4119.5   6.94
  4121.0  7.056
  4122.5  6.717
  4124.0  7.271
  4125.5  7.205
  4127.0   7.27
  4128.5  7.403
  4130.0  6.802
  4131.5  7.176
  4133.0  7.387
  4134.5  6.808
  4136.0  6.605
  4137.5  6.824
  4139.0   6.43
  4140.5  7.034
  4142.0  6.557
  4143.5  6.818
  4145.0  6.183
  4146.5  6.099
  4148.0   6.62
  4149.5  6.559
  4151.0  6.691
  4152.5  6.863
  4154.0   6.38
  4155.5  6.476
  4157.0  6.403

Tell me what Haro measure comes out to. -1.00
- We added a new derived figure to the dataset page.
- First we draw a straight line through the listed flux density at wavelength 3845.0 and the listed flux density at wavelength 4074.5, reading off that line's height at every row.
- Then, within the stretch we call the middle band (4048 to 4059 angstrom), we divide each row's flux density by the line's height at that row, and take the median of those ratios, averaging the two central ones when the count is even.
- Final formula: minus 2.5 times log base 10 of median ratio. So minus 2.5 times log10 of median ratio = 0.054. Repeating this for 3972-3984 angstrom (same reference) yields 0.059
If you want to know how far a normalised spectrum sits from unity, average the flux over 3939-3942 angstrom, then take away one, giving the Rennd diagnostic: 6.7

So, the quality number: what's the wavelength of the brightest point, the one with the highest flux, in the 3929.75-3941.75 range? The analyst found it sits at 3939.5 angstrom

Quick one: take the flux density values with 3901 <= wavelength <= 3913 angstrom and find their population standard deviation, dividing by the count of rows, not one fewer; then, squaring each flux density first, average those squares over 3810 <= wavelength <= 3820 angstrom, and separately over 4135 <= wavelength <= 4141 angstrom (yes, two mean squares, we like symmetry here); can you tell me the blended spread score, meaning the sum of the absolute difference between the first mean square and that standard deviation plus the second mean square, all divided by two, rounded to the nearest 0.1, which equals 56.7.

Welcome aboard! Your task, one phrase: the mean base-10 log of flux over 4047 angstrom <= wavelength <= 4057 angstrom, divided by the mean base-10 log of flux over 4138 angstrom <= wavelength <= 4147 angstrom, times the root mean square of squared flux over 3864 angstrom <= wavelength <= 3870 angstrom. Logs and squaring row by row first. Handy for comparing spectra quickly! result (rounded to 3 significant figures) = 80.1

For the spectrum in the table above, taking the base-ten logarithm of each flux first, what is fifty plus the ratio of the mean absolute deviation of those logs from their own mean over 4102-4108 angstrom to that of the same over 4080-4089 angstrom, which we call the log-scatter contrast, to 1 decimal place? 51.2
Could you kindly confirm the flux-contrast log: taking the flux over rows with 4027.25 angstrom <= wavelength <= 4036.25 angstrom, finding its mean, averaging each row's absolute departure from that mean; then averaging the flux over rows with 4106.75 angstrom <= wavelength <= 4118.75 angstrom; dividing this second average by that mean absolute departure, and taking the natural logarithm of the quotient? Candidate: 3.89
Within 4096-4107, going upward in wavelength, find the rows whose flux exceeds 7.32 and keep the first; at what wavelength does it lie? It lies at 4097.0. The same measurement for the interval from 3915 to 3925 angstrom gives 3915.5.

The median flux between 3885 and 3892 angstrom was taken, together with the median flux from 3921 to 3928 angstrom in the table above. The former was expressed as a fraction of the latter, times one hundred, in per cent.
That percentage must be 111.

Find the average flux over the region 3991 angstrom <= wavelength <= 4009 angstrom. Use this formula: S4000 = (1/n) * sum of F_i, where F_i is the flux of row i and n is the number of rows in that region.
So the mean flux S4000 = 7.00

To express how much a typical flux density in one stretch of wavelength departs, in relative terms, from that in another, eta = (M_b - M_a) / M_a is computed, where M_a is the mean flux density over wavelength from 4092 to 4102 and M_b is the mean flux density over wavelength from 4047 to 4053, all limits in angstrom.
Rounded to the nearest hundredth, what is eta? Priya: -0.11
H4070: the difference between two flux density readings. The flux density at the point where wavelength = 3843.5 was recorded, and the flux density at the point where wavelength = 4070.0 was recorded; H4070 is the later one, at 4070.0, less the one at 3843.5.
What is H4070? -1.43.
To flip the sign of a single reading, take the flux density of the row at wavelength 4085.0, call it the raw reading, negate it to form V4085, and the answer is -7.1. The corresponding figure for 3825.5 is -8.0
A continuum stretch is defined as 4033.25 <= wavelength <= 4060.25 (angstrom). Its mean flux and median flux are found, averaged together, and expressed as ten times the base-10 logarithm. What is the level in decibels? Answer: 8.26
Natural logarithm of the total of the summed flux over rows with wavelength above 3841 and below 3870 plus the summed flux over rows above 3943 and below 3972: 5.74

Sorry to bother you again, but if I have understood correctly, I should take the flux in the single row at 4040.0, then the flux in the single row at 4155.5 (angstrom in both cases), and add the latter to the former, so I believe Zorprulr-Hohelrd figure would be 12.9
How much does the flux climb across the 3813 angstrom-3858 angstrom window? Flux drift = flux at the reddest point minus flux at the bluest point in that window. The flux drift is -0.27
